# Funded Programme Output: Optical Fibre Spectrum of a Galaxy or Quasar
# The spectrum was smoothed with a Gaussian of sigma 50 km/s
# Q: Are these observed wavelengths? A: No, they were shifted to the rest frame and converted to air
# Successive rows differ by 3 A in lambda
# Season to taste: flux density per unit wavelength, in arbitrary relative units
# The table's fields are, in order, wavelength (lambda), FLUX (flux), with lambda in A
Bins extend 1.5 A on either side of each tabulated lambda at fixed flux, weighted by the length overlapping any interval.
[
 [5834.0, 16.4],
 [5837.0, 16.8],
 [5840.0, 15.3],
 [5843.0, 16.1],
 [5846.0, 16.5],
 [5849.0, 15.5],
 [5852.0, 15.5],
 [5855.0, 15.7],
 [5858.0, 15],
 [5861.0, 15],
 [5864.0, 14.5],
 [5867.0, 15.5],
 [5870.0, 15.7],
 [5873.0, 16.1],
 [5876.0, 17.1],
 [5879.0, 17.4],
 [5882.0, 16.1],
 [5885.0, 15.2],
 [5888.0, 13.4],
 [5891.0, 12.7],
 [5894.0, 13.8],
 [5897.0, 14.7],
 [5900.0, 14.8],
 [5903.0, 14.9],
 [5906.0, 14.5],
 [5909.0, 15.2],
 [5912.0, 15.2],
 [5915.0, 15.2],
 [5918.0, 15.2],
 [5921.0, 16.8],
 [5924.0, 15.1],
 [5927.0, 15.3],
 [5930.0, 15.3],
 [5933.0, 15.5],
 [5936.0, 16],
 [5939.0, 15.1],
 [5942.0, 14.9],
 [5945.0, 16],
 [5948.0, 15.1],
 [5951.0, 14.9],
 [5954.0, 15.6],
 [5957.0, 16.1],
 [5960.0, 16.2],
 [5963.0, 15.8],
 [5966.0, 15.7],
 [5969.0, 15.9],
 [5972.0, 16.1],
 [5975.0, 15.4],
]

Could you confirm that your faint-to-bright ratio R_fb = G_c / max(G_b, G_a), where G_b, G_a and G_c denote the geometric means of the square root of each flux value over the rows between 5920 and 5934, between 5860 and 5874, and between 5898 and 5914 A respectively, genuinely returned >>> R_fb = 0.978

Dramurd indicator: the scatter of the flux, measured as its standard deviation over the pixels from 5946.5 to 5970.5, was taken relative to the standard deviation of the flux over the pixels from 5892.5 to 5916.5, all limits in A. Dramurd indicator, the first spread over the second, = 1.0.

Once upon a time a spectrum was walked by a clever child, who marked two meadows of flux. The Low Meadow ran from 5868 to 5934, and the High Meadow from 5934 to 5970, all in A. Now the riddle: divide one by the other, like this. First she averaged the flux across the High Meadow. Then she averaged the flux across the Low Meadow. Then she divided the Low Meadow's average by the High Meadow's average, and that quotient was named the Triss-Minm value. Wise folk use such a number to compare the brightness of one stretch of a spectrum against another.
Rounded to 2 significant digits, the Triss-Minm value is 0.98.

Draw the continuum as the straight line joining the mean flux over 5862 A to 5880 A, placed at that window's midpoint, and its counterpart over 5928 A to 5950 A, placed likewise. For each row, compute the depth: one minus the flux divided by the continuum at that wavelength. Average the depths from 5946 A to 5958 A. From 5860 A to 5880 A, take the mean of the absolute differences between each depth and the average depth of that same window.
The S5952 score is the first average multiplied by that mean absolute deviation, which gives -0.0005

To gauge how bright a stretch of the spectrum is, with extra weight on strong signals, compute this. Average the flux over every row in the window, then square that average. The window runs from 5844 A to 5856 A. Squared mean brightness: 250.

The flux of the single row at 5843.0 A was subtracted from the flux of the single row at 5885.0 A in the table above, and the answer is -0.9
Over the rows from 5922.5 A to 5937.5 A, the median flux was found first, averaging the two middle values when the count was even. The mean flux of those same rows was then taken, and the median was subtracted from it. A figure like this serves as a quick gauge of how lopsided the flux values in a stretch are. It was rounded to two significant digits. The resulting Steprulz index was 0.14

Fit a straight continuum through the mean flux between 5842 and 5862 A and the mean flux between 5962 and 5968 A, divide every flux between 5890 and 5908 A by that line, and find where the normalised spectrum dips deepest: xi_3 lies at 5891.0 A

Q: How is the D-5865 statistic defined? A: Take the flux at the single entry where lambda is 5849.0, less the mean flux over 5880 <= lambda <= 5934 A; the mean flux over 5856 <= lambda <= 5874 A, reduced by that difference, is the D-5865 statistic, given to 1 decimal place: 14.7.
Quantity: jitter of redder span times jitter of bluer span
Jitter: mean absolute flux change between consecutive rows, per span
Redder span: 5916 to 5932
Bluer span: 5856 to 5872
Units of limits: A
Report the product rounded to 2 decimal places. 0.37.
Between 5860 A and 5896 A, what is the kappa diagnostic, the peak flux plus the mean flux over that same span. 32.6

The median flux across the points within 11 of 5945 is 15.1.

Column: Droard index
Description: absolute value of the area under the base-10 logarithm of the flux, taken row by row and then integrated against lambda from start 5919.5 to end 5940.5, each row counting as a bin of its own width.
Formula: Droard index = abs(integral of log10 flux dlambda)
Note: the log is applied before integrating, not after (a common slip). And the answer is 25.04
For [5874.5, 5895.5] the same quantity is 24.70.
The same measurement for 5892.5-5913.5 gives 24.53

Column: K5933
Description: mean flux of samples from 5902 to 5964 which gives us 15.4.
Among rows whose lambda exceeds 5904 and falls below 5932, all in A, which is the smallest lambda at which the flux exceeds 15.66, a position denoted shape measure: 5921.0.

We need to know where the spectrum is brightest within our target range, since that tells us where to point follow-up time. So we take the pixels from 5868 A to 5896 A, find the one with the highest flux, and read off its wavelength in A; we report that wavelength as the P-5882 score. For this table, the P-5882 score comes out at 5879.0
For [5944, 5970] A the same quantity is 5960.0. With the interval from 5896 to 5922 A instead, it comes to 5921.0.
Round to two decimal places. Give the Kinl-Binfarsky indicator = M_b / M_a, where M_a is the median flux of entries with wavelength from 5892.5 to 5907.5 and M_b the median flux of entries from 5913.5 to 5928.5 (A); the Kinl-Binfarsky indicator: 1.03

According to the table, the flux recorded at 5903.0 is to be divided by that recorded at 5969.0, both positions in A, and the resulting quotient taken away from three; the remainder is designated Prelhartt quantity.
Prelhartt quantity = 2.063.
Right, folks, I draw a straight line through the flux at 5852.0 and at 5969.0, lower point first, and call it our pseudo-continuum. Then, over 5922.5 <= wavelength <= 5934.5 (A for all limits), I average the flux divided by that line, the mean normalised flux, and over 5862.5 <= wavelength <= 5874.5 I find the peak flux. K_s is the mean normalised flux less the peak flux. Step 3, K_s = -15.1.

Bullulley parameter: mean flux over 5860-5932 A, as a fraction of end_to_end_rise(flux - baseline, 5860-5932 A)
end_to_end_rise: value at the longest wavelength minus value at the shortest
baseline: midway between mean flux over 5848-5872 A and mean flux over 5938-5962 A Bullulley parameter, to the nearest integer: 51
